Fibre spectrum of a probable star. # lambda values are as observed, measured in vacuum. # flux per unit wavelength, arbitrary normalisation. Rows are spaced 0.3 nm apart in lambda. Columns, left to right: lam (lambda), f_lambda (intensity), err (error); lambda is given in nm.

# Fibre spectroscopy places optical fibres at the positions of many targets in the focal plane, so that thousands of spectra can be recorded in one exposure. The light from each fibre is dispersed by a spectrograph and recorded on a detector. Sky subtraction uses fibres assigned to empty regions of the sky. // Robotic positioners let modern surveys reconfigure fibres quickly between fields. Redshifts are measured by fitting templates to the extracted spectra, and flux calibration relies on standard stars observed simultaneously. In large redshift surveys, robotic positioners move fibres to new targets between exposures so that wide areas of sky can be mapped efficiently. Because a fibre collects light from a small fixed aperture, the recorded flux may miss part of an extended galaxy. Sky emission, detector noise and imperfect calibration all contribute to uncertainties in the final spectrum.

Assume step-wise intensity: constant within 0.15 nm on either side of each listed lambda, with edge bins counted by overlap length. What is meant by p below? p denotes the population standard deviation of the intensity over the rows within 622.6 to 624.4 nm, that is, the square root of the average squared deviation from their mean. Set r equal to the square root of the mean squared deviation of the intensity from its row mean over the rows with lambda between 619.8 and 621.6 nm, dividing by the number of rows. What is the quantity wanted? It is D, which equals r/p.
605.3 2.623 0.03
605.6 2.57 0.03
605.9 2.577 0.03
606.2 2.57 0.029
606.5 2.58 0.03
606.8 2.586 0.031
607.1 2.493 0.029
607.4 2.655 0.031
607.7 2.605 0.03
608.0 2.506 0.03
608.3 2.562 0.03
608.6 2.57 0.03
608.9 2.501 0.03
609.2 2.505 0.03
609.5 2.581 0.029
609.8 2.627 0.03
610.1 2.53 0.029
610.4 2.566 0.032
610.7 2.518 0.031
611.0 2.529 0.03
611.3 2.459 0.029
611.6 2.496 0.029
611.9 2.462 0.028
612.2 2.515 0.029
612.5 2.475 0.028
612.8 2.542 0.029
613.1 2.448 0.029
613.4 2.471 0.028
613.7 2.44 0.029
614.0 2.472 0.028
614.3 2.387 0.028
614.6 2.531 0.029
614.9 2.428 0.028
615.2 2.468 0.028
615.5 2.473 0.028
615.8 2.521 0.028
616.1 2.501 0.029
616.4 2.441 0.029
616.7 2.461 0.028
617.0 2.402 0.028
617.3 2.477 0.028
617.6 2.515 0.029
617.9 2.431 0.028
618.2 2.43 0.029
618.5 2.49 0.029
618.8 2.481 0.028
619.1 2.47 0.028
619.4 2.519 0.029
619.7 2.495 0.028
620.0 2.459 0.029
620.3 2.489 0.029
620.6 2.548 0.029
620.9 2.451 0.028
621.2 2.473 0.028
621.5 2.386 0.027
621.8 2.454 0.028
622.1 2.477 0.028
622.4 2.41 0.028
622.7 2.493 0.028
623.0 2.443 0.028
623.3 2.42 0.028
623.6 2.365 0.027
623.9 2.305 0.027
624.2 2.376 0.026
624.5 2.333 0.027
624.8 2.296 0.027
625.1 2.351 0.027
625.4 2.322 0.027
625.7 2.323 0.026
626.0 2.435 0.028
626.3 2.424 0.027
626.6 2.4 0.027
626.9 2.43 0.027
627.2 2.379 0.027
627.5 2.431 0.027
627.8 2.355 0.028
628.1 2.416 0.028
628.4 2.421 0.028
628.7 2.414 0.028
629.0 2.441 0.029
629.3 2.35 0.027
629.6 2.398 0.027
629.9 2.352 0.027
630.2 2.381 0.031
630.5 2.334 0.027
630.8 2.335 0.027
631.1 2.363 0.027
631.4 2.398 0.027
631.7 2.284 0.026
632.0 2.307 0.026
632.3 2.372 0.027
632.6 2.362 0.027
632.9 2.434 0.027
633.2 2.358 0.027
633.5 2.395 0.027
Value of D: 0.8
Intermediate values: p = 0.060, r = 0.048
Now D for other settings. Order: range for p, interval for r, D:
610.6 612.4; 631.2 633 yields 1.9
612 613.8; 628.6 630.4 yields 0.9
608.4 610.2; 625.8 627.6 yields 0.5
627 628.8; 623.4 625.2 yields 1.1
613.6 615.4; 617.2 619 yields 0.7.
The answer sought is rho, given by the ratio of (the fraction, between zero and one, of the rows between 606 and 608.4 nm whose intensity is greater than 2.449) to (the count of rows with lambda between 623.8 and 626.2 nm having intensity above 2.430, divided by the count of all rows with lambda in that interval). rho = 8.00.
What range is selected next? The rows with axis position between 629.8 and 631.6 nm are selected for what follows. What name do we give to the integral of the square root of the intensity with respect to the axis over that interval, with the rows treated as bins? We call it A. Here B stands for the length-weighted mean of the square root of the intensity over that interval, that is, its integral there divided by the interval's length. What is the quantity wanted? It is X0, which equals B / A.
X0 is 0.56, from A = 2.8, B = 1.54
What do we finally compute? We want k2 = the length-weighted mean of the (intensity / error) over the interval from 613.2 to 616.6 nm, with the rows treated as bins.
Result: 87.0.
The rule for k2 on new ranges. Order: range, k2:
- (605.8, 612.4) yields 85.4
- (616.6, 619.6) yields 86.9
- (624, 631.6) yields 87.0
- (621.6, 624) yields 87.3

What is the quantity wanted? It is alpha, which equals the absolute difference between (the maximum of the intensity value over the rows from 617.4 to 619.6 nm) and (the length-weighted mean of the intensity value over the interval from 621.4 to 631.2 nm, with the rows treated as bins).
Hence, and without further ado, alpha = 0.13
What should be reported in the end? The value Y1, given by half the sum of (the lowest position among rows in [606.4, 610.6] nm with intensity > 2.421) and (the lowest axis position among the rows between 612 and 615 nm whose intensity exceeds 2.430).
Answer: 609.35 nm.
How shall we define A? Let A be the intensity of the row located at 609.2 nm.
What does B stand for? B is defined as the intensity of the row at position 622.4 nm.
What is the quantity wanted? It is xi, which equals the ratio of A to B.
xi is 1.04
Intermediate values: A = 2.505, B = 2.41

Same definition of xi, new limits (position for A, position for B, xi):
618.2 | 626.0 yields 1.00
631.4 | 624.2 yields 1.01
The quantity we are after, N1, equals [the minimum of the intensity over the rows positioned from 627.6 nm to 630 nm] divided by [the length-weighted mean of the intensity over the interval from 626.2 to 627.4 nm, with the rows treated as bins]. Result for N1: 0.98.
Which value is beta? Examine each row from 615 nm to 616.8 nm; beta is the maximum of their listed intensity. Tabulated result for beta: 2.521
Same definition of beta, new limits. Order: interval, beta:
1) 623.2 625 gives 2.42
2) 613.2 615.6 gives 2.531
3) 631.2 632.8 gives 2.398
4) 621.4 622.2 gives 2.477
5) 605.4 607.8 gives 2.655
